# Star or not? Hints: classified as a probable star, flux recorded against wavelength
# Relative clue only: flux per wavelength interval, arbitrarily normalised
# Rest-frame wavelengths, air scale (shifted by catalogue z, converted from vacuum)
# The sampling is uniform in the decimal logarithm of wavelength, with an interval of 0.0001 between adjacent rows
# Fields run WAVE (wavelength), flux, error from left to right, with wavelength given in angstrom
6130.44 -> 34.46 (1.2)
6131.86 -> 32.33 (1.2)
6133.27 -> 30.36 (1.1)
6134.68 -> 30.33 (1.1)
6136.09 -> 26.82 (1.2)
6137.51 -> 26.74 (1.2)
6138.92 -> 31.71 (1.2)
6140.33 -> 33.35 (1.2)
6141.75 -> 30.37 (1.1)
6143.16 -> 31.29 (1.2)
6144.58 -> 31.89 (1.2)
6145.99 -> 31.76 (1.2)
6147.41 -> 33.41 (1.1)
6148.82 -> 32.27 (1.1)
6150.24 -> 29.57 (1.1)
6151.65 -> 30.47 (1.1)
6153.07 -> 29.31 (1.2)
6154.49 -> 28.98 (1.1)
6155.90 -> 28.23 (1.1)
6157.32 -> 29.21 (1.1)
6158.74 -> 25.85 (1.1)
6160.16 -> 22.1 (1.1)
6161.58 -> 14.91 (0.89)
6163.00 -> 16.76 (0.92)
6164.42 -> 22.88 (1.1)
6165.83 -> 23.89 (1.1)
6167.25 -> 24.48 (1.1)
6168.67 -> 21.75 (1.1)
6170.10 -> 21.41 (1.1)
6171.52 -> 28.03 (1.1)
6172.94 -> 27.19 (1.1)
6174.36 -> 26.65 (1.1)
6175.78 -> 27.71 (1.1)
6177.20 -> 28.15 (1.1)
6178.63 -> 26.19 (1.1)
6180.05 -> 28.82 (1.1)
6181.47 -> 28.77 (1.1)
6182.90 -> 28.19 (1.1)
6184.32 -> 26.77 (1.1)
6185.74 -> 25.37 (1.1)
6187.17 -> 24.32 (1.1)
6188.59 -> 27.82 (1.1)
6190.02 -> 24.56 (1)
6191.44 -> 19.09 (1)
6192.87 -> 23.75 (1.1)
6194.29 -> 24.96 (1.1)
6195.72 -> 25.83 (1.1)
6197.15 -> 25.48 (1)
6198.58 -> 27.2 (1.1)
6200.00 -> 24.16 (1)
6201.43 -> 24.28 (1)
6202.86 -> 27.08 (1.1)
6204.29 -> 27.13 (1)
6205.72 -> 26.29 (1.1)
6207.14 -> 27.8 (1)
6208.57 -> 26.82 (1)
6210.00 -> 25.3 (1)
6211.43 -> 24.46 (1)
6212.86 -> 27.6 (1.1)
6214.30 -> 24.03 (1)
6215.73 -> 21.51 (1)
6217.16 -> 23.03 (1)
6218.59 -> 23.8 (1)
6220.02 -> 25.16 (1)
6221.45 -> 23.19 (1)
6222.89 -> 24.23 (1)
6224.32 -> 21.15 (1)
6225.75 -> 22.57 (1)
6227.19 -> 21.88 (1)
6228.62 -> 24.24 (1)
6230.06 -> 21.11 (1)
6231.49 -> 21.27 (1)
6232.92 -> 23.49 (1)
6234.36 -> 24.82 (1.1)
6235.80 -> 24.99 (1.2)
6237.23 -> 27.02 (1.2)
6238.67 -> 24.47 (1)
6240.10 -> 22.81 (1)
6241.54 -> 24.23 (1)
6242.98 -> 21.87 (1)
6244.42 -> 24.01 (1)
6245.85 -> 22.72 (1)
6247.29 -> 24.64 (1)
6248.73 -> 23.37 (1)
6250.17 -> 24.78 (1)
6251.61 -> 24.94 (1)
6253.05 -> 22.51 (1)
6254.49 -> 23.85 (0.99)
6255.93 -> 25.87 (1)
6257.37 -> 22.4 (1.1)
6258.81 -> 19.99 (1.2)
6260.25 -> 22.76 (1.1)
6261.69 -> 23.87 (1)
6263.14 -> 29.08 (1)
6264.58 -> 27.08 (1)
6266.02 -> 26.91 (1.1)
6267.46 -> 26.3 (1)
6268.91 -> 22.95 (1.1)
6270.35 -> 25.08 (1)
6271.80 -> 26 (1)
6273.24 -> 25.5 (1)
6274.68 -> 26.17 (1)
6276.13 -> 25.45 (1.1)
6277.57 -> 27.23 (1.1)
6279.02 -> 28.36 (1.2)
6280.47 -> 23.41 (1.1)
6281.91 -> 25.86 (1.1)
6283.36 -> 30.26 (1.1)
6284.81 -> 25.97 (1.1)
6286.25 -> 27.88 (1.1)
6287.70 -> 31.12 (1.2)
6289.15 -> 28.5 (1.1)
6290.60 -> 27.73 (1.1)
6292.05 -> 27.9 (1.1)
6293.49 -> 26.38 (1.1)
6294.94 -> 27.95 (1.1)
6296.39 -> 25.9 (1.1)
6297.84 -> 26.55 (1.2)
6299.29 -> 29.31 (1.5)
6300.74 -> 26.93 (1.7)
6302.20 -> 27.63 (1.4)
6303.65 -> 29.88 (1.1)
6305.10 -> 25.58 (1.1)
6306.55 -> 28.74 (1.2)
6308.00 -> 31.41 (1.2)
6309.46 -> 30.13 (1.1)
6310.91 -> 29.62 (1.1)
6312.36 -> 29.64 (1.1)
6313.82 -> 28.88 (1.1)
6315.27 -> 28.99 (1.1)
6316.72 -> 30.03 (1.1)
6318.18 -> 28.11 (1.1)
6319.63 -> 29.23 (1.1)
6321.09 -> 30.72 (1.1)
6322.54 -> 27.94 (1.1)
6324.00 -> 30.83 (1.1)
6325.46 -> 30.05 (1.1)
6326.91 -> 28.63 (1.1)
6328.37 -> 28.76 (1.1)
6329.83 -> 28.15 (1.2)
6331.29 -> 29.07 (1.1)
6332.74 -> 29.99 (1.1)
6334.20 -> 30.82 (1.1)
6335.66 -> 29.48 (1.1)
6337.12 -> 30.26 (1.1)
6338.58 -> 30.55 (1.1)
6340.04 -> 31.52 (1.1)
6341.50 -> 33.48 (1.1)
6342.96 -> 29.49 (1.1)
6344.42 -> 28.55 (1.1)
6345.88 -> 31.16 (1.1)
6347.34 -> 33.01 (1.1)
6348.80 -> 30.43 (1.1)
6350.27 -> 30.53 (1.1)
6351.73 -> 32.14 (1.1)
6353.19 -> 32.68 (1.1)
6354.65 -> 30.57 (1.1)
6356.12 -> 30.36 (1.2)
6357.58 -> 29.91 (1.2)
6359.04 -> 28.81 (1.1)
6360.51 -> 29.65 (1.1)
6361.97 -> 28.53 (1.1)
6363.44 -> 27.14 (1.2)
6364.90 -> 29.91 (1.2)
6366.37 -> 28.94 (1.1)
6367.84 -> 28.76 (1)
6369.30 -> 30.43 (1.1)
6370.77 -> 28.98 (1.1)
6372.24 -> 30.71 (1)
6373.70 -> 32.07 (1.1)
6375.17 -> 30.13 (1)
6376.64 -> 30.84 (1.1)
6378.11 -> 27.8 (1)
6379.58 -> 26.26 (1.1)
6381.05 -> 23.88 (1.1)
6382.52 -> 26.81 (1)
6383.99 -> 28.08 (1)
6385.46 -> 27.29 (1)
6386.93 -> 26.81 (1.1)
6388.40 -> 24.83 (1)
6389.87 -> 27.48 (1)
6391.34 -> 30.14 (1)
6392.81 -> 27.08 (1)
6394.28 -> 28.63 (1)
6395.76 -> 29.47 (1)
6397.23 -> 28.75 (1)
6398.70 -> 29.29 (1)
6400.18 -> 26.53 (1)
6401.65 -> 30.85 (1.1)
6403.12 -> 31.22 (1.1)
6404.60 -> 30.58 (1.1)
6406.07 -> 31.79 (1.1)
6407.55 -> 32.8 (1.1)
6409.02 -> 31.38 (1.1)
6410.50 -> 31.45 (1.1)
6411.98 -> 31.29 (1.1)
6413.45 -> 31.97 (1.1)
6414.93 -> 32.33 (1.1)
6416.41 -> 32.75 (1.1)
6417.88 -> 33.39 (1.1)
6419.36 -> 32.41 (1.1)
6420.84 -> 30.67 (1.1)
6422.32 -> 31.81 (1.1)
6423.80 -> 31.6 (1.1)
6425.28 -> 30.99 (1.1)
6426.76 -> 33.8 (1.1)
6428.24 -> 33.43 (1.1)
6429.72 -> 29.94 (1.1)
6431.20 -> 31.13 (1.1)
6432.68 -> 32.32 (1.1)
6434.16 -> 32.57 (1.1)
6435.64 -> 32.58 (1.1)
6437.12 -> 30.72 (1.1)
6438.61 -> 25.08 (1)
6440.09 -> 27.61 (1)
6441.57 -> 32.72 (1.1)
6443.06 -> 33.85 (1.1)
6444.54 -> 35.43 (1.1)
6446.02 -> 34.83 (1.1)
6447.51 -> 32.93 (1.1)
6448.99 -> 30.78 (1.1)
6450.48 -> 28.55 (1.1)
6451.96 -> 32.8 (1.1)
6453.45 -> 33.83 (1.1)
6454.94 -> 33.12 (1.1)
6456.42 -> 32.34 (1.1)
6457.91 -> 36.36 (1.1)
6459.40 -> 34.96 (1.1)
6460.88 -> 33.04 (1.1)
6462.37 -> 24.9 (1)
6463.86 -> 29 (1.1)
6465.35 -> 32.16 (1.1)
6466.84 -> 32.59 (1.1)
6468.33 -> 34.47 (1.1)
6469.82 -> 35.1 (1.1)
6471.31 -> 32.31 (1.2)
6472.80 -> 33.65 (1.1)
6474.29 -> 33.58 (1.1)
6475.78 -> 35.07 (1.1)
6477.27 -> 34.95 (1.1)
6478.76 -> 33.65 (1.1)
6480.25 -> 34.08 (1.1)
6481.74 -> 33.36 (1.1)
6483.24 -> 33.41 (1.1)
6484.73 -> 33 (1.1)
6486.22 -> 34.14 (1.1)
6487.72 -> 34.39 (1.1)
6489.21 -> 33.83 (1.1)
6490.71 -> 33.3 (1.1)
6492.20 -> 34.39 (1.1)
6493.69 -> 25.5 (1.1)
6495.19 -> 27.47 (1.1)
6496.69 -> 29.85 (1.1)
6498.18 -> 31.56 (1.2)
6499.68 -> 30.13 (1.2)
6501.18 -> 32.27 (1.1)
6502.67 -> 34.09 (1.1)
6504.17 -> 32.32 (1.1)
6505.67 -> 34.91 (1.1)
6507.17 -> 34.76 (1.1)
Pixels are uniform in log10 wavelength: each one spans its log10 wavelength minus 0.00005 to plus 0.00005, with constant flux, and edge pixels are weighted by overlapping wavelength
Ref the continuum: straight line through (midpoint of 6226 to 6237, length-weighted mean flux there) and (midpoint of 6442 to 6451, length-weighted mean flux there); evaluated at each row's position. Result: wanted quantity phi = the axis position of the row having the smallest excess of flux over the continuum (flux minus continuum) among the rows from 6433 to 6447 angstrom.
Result 6438.61 angstrom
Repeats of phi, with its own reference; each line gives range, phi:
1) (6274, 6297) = 6280.47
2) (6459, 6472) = 6462.37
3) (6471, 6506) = 6493.69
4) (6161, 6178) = 6161.58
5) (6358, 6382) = 6381.05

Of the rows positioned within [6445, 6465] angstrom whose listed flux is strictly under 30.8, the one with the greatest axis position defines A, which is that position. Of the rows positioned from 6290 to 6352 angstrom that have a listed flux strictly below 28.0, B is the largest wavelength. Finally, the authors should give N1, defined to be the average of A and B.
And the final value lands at 6393.2 angstrom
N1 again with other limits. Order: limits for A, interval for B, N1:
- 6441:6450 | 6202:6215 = 6331.6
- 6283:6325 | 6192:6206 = 6264.1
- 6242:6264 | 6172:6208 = 6235.1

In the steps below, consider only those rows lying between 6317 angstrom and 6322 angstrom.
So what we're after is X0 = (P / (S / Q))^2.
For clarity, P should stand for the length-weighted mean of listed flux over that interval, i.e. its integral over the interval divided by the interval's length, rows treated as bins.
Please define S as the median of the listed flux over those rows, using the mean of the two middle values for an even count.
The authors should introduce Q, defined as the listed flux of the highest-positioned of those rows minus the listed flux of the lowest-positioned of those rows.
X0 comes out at 7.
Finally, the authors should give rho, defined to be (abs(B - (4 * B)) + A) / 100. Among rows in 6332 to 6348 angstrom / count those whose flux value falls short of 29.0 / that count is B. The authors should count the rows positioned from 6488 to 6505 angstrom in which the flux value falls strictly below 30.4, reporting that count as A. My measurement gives 0.07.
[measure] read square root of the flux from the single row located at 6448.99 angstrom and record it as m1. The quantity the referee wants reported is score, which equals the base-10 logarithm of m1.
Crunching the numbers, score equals 0.744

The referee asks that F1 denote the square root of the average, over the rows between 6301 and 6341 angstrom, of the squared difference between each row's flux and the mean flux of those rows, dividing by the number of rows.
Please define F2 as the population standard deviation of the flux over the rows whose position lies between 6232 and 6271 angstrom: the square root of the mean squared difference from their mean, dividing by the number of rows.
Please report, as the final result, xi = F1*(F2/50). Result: 0.05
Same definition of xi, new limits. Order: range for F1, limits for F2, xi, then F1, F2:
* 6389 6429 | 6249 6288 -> 0.09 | 1.89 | 2.46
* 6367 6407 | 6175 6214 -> 0.08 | 2.07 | 2.03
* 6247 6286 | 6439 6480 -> 0.11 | 2.19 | 2.56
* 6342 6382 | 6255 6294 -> 0.09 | 1.93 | 2.44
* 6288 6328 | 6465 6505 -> 0.07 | 1.50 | 2.21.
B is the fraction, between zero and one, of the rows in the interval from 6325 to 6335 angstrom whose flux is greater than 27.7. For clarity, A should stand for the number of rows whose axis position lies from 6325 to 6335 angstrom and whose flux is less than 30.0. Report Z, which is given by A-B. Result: 4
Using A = 5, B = 1.0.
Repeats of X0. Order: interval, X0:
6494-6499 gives 16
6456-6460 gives 7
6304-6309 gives 34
